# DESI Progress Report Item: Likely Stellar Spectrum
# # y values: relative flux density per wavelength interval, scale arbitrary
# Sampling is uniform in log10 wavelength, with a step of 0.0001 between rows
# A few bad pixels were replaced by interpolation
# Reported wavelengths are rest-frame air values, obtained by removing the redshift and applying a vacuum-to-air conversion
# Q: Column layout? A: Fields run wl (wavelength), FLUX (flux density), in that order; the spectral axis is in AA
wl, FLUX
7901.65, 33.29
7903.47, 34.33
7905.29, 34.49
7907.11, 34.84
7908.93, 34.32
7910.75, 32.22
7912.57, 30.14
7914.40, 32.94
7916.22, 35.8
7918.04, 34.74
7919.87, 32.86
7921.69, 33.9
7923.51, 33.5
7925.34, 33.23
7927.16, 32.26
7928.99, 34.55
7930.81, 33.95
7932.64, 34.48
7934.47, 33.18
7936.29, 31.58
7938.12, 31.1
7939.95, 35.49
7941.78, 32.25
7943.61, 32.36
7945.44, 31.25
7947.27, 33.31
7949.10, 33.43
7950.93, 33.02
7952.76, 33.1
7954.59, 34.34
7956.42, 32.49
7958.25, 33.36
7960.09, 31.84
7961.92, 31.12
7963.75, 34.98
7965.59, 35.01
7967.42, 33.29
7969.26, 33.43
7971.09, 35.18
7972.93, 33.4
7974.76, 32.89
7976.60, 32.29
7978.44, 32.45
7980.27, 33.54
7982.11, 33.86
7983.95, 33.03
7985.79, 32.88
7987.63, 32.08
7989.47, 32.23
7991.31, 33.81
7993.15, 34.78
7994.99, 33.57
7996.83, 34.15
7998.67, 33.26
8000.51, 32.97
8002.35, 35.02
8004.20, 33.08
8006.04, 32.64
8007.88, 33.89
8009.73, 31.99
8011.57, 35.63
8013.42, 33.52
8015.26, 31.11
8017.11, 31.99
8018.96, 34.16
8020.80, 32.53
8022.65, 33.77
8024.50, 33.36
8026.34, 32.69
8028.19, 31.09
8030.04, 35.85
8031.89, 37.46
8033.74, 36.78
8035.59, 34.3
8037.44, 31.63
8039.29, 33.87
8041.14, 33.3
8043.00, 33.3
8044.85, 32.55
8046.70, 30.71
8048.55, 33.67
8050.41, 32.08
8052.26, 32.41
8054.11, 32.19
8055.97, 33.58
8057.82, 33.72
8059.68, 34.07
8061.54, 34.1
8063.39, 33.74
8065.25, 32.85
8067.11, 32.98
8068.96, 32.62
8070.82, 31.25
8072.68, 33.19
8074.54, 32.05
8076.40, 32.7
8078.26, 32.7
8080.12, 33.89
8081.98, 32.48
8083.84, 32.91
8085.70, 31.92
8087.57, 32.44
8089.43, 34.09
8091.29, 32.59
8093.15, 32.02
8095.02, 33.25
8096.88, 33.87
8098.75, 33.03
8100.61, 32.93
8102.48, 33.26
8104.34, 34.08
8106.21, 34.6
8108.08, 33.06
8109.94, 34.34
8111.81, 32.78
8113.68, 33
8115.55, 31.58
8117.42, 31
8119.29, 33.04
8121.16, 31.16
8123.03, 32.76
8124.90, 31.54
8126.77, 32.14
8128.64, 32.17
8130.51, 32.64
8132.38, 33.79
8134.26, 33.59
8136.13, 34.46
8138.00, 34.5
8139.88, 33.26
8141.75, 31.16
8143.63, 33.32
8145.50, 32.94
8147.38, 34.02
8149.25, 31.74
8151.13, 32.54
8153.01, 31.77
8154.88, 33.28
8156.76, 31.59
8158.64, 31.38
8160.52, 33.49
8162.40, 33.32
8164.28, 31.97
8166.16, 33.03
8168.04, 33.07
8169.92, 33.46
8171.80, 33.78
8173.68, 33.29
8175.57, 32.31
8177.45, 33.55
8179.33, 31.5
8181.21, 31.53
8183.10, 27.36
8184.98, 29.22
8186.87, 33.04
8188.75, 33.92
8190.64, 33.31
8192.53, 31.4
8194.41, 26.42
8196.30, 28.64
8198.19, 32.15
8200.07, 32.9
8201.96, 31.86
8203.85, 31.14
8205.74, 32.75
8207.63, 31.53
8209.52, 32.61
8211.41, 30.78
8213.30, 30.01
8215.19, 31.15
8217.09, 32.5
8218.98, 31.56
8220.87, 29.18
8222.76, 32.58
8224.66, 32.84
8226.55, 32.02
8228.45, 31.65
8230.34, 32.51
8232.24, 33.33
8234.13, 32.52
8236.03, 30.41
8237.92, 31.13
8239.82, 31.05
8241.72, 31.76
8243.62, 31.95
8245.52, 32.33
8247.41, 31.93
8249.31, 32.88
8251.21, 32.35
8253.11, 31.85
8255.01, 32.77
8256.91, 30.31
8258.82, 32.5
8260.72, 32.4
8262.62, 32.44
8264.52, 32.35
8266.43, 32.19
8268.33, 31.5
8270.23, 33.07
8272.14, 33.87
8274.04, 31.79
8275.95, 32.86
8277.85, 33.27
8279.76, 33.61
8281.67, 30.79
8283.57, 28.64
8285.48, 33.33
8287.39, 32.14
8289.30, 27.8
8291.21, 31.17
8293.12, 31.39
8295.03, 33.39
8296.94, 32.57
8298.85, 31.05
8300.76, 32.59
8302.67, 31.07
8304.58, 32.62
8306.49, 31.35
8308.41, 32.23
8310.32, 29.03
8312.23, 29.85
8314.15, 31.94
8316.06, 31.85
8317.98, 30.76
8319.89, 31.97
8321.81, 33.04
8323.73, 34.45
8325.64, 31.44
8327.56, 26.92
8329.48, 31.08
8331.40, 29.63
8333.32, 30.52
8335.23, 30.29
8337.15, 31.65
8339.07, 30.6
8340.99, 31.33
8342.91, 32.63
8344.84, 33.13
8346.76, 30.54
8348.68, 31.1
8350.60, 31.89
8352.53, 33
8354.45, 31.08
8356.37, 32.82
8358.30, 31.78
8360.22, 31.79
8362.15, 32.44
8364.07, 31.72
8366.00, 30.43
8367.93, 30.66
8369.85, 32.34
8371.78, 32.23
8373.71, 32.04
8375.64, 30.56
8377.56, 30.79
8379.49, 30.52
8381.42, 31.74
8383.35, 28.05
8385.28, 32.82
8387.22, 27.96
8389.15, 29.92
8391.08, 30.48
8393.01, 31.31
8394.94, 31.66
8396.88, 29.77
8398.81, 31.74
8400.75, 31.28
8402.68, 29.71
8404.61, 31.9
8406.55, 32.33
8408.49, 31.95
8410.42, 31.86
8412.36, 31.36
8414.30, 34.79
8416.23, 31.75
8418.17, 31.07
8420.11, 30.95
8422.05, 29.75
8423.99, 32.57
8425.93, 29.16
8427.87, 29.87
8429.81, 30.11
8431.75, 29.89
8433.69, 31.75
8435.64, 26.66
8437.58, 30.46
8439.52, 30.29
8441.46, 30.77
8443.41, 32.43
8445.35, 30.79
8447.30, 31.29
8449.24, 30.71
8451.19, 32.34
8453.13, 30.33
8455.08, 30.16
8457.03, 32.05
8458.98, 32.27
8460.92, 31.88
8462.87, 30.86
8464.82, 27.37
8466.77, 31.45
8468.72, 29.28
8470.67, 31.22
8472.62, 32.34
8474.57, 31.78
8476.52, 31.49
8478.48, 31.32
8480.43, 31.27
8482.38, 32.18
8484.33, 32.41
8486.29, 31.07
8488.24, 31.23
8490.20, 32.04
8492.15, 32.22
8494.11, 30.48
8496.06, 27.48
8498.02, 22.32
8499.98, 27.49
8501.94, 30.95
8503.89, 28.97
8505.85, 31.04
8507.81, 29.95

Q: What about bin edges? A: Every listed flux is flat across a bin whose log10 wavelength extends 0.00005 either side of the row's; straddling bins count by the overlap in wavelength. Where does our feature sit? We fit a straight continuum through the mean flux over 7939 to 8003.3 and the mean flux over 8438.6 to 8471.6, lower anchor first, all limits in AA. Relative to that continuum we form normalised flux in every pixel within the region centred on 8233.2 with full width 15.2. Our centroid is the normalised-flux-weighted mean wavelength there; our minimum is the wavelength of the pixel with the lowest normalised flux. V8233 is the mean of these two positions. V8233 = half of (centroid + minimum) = 8234.6 AA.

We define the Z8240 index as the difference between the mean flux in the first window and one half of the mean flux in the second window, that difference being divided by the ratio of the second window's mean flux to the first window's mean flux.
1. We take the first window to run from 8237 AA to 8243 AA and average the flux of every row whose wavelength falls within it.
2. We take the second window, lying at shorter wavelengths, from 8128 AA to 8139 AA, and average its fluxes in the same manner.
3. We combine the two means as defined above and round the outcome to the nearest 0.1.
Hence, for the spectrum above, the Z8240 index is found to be 13.6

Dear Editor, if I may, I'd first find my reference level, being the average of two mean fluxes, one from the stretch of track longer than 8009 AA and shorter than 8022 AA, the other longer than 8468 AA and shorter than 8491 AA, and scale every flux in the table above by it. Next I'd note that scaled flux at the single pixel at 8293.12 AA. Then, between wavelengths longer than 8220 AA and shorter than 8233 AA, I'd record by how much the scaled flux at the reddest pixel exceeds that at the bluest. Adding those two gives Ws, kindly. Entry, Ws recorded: 1.10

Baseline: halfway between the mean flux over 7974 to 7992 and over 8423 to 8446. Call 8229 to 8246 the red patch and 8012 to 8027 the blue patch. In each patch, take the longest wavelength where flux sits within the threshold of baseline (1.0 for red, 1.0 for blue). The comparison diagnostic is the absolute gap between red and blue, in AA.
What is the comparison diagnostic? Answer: 224.7 AA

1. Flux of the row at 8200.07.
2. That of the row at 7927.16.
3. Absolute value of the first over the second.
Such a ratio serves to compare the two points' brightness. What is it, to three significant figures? 1.02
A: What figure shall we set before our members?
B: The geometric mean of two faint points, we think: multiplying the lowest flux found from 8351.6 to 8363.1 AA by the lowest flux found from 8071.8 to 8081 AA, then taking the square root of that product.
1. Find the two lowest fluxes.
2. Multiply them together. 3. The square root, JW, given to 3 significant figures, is 31.6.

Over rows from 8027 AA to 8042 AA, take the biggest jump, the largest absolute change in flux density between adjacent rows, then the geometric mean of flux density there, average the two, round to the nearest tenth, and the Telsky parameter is 19.5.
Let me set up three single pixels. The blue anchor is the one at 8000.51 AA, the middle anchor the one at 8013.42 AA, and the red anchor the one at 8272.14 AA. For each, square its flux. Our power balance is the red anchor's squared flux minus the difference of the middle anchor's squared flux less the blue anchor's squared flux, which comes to 1111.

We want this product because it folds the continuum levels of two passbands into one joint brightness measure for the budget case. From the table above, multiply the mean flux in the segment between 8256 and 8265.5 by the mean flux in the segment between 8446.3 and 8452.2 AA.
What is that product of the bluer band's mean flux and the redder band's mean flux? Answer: 1006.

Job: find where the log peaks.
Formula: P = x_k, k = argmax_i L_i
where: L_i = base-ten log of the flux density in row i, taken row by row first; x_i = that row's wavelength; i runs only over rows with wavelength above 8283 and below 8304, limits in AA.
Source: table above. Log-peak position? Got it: 8295.03 AA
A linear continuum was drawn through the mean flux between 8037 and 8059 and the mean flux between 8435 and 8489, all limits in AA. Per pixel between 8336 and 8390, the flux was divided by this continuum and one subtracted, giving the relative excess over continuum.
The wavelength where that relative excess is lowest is 8387.22 AA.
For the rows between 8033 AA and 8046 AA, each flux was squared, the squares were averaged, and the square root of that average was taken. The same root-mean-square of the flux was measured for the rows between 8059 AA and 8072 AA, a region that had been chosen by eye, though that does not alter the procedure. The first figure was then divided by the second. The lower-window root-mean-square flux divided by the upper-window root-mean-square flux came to 1.02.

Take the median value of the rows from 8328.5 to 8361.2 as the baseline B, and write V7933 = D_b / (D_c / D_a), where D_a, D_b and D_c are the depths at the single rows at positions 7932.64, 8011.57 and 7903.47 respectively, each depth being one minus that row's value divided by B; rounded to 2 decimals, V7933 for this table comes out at -0.14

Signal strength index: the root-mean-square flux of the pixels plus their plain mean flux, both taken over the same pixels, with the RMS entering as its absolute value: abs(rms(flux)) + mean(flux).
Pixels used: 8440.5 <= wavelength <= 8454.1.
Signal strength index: 62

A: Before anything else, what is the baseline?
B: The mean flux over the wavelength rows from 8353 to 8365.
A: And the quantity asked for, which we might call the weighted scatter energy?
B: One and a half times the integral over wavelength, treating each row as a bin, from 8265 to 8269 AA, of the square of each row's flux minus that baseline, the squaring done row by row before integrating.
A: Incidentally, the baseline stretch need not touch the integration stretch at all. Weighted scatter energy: 1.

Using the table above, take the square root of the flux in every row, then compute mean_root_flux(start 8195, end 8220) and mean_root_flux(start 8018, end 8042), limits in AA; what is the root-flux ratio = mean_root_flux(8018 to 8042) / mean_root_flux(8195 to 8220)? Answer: 1.04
